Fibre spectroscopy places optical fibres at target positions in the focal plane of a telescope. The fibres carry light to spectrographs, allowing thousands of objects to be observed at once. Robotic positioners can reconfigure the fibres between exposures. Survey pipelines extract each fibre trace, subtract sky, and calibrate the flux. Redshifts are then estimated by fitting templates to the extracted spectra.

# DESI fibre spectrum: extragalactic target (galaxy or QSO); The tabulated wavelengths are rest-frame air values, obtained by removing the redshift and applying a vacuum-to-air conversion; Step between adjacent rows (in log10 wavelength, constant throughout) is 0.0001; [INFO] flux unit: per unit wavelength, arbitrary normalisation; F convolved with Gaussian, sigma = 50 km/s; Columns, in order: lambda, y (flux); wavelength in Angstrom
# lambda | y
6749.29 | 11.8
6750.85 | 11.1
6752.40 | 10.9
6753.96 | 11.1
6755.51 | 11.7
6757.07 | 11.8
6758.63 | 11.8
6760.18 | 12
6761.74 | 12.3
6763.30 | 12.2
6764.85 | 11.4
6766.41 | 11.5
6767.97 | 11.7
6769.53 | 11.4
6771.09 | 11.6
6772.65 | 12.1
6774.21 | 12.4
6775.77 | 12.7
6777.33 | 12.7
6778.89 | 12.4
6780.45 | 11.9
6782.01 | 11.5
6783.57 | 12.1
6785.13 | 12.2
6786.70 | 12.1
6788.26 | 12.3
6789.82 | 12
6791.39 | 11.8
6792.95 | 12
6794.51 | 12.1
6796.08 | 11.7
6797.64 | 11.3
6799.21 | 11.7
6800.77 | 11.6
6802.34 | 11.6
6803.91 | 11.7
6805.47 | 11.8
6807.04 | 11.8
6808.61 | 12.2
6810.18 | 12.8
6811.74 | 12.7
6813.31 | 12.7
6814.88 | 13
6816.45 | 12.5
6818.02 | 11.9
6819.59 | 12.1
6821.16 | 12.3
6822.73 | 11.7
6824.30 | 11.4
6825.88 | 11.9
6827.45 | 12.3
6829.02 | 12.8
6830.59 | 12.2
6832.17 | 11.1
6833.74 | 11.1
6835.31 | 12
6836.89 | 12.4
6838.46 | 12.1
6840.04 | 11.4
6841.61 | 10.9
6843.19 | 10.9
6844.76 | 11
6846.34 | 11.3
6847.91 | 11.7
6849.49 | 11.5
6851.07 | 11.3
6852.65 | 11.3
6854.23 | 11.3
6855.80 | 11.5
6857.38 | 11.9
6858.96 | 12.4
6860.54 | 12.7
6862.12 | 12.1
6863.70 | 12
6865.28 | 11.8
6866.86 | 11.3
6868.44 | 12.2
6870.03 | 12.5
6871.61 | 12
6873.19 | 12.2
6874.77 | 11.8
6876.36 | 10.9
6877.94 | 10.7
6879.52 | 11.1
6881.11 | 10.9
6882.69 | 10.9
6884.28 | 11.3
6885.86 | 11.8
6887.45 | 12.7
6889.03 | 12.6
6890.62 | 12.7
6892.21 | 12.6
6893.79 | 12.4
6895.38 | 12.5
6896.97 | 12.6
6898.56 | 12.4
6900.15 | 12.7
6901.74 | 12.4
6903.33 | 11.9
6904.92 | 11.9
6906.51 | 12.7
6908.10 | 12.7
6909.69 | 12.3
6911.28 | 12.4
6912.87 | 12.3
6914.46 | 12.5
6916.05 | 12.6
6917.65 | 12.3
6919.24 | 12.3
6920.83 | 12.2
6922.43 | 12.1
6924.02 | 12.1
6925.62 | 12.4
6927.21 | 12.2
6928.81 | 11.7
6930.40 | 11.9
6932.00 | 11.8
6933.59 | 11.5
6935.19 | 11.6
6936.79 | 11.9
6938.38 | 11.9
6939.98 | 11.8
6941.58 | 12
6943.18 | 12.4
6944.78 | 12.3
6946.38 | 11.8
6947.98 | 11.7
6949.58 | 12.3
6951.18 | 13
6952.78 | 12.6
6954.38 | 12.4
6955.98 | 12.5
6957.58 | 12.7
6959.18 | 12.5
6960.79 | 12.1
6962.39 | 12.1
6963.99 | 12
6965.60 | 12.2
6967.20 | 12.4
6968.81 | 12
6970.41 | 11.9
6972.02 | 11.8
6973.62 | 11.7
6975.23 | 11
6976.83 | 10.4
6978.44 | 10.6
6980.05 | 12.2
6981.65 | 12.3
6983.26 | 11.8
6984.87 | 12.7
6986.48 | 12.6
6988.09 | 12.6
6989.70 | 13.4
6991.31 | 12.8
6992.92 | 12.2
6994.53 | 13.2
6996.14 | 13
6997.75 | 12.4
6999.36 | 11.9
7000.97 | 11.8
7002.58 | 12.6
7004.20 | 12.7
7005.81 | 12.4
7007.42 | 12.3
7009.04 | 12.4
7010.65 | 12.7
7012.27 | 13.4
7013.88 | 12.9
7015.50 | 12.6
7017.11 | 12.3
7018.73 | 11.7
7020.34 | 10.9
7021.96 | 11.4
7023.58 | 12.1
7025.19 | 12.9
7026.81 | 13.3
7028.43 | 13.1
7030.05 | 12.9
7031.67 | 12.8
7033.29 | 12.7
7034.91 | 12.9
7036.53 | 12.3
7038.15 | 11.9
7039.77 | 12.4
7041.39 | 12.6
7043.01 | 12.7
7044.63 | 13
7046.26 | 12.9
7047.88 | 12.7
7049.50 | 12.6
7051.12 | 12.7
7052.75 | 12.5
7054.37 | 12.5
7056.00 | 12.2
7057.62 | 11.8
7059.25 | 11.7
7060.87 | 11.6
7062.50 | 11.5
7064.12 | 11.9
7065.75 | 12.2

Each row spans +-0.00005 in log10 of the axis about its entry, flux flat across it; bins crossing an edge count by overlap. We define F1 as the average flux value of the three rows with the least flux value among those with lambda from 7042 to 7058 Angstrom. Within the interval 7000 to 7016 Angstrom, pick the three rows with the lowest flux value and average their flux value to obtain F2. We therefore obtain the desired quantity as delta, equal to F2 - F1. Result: 0.0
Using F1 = 12.2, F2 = 12.2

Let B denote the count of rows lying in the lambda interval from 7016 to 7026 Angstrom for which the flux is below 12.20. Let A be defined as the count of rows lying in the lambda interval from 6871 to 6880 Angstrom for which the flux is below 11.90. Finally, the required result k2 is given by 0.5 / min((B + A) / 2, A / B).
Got 0.5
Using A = 4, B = 4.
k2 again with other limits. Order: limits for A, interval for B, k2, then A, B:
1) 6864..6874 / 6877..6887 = 1.5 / 2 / 6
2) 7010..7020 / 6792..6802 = 3.0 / 1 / 6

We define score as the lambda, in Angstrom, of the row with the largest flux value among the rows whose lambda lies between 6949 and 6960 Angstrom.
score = 6951.18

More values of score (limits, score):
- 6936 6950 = 6943.18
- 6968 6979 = 6968.81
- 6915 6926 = 6916.05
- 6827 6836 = 6829.02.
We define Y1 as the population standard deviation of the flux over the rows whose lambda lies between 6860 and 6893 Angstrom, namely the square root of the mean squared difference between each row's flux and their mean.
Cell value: 0.66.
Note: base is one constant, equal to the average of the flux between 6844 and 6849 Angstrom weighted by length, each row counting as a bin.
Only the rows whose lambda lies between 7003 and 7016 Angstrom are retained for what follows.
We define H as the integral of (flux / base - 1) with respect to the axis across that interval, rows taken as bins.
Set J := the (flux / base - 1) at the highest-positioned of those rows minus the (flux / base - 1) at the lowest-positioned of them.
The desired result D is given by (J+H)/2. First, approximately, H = 1.52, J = -0.01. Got 0.76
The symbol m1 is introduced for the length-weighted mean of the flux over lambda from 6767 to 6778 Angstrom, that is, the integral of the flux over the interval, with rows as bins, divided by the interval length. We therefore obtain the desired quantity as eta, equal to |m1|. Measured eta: 12.1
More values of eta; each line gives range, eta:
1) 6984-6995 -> 12.8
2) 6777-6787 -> 12.1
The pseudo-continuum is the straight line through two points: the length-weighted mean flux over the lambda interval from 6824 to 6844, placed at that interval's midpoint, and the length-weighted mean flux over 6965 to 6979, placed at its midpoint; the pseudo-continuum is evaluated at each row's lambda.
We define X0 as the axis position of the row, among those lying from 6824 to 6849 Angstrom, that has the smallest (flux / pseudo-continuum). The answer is 6841.61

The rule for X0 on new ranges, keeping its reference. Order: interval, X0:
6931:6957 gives 6933.59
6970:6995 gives 6976.83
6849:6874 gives 6851.07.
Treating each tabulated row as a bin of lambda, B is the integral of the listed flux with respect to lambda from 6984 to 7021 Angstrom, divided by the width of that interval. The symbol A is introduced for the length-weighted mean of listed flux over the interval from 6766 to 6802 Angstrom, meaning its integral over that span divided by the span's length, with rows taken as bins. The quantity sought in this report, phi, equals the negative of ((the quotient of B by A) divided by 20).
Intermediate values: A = 11.9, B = 12.5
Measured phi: -0.0523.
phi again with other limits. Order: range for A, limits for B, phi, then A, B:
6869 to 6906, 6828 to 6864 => -0.0488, 12.0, 11.7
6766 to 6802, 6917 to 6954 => -0.0506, 11.9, 12.1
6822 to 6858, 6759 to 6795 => -0.0518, 11.6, 12.0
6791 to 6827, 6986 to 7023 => -0.0517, 12.0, 12.4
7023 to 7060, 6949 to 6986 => -0.0479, 12.6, 12.1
